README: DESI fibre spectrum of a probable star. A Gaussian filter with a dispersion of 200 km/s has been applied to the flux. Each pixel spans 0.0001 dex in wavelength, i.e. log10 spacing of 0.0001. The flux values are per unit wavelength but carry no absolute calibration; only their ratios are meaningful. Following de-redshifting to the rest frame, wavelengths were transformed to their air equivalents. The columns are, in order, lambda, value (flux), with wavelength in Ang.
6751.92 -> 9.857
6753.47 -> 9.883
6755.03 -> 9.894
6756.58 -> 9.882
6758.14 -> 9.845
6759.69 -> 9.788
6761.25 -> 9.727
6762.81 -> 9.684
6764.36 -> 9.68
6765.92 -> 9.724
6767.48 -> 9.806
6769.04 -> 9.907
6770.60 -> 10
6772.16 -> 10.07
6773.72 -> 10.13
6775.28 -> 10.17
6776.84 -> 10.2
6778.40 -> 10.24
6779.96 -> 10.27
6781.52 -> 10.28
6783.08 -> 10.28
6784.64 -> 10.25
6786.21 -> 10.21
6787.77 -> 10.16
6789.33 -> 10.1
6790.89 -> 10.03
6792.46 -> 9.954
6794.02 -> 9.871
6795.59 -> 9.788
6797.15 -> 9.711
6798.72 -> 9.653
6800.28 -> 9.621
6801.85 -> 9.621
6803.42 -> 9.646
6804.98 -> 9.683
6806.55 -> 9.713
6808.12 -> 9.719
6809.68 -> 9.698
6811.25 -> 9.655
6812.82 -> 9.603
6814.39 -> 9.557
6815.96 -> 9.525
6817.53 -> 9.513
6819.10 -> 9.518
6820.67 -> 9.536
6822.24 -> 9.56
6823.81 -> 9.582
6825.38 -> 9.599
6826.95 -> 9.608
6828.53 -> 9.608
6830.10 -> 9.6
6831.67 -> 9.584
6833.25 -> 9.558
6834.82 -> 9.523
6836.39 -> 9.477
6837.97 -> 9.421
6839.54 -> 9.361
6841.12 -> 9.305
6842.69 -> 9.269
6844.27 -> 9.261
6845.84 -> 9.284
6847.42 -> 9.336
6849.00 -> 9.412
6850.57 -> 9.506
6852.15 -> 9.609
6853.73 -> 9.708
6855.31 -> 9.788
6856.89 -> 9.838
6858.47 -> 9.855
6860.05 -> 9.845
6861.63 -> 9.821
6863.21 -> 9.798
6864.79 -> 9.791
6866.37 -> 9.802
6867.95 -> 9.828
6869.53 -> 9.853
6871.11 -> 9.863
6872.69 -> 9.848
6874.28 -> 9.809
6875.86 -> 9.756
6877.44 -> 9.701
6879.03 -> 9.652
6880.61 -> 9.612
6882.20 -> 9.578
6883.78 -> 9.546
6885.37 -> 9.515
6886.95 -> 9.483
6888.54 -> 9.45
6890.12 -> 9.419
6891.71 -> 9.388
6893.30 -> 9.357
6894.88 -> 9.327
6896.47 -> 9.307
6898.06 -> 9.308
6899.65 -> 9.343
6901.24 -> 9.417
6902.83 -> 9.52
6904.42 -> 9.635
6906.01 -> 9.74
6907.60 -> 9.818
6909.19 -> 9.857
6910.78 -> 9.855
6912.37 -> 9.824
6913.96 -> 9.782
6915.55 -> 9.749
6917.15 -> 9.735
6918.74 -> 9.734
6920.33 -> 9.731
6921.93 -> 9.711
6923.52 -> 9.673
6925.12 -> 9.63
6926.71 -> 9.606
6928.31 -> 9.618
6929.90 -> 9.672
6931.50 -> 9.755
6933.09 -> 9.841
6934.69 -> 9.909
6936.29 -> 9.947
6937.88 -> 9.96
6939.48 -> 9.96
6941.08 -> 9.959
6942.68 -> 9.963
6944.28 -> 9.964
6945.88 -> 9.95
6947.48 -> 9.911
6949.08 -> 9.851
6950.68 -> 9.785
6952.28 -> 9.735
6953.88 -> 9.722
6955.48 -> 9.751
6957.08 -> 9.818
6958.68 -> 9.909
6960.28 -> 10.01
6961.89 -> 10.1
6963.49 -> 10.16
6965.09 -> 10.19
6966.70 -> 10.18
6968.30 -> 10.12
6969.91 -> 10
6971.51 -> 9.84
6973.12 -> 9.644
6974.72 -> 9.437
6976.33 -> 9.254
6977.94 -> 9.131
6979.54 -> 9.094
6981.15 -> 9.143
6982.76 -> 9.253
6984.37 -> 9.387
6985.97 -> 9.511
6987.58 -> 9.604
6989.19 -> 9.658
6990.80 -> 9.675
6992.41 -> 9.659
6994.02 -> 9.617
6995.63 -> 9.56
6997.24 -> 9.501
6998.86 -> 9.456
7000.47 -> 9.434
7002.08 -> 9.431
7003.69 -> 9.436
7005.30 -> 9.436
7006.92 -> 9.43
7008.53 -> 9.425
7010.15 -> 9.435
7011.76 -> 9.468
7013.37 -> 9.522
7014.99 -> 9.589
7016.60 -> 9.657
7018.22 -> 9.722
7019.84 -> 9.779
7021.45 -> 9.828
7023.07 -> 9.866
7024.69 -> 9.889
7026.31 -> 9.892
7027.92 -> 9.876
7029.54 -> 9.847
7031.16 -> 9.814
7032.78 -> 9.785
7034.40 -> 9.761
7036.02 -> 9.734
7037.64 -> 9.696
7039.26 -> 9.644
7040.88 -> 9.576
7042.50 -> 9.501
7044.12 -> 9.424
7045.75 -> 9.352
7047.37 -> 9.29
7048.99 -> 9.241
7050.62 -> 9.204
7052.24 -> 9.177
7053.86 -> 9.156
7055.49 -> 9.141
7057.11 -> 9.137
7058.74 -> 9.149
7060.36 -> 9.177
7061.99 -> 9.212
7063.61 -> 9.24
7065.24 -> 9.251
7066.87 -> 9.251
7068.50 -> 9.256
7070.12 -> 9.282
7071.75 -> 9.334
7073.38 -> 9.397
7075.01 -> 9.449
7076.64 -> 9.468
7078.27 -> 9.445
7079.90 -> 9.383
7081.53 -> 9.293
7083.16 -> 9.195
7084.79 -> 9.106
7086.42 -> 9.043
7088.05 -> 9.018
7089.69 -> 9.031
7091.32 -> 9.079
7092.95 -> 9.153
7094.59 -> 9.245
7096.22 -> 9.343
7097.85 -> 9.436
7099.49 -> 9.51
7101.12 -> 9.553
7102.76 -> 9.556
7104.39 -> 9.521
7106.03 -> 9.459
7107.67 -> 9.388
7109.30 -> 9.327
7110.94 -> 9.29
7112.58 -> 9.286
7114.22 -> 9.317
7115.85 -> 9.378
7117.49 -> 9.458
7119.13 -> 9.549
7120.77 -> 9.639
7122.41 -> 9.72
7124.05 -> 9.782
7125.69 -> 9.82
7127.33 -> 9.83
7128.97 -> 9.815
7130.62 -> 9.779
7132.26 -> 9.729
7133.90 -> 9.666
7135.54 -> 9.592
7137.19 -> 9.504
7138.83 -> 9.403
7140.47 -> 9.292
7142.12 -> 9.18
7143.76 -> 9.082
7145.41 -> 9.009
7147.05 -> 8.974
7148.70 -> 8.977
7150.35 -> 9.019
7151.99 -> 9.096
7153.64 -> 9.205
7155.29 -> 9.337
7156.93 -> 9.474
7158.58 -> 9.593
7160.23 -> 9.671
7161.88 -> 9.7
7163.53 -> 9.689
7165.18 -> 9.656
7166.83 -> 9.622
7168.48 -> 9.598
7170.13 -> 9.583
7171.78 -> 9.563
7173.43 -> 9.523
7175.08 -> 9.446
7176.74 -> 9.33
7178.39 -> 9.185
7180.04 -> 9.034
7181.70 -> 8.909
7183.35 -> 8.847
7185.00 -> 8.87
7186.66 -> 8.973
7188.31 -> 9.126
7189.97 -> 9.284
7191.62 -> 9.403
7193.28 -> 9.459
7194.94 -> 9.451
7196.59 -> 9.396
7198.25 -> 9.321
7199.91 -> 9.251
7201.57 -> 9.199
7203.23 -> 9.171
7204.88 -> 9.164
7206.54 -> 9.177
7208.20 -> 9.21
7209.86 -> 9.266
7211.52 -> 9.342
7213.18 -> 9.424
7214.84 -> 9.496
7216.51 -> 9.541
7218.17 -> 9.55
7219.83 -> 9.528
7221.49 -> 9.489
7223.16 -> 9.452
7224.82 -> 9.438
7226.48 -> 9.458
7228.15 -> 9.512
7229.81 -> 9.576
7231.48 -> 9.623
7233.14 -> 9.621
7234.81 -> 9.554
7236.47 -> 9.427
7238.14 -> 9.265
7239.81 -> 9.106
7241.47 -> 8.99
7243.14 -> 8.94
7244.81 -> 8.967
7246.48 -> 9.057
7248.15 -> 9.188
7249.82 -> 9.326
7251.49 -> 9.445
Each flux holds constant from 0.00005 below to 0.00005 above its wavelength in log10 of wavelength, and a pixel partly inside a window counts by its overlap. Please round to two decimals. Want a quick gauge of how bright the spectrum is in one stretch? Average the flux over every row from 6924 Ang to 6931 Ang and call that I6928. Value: 9.63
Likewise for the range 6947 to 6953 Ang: 9.82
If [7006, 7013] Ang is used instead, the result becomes 9.44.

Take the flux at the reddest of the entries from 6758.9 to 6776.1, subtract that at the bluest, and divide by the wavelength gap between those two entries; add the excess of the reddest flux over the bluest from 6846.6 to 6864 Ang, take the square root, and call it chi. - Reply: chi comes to 0.70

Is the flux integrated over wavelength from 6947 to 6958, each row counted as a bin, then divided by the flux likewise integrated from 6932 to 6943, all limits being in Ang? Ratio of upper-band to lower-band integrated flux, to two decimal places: 0.99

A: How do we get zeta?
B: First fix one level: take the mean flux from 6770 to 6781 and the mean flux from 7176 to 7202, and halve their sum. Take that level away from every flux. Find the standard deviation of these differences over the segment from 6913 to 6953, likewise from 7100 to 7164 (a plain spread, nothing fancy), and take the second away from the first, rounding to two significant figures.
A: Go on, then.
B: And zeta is -0.13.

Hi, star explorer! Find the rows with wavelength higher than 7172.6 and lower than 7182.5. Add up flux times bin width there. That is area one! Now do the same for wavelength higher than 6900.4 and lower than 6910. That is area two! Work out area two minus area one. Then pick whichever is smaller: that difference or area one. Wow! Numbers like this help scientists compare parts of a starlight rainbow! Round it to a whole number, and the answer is 1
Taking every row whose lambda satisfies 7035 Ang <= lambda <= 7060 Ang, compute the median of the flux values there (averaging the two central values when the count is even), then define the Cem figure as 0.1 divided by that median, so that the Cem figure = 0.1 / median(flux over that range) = 0.0108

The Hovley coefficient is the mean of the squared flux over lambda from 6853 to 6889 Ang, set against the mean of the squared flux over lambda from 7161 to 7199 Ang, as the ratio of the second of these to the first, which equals 0.92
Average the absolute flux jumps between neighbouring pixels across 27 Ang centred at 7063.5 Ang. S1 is 0.025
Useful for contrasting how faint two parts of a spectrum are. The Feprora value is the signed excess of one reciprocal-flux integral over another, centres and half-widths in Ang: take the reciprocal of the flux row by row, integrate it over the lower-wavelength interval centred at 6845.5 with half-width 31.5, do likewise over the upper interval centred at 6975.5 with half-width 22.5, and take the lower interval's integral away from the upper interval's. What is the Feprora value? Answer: -1.9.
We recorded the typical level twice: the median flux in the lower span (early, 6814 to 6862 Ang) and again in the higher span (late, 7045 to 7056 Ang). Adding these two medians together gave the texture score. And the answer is 18.8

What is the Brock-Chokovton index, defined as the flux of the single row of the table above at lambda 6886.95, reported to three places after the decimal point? 9.483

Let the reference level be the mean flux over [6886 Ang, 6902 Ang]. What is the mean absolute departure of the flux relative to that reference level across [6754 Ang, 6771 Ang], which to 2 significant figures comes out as 0.43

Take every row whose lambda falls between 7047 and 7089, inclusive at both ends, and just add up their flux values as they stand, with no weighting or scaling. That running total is 240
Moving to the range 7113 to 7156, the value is 245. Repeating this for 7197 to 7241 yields 244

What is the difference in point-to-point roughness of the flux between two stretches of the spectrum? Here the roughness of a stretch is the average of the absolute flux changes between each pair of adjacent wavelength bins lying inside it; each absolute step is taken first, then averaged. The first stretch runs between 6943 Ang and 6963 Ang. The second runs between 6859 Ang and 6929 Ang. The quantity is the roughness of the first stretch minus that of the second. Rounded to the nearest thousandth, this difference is 0.022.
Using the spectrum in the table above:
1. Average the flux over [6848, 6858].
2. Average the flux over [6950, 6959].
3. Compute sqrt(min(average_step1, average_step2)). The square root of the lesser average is 3.105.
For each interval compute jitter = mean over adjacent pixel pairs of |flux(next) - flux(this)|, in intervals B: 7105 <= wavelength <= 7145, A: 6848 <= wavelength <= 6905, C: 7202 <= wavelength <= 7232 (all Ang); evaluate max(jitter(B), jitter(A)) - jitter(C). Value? 0.023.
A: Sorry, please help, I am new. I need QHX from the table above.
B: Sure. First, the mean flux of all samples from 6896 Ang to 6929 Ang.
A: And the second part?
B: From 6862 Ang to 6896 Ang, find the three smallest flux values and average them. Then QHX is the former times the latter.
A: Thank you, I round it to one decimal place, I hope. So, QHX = 90.3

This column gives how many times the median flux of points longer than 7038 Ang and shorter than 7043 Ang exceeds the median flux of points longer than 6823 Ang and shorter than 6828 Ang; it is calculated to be 1.00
